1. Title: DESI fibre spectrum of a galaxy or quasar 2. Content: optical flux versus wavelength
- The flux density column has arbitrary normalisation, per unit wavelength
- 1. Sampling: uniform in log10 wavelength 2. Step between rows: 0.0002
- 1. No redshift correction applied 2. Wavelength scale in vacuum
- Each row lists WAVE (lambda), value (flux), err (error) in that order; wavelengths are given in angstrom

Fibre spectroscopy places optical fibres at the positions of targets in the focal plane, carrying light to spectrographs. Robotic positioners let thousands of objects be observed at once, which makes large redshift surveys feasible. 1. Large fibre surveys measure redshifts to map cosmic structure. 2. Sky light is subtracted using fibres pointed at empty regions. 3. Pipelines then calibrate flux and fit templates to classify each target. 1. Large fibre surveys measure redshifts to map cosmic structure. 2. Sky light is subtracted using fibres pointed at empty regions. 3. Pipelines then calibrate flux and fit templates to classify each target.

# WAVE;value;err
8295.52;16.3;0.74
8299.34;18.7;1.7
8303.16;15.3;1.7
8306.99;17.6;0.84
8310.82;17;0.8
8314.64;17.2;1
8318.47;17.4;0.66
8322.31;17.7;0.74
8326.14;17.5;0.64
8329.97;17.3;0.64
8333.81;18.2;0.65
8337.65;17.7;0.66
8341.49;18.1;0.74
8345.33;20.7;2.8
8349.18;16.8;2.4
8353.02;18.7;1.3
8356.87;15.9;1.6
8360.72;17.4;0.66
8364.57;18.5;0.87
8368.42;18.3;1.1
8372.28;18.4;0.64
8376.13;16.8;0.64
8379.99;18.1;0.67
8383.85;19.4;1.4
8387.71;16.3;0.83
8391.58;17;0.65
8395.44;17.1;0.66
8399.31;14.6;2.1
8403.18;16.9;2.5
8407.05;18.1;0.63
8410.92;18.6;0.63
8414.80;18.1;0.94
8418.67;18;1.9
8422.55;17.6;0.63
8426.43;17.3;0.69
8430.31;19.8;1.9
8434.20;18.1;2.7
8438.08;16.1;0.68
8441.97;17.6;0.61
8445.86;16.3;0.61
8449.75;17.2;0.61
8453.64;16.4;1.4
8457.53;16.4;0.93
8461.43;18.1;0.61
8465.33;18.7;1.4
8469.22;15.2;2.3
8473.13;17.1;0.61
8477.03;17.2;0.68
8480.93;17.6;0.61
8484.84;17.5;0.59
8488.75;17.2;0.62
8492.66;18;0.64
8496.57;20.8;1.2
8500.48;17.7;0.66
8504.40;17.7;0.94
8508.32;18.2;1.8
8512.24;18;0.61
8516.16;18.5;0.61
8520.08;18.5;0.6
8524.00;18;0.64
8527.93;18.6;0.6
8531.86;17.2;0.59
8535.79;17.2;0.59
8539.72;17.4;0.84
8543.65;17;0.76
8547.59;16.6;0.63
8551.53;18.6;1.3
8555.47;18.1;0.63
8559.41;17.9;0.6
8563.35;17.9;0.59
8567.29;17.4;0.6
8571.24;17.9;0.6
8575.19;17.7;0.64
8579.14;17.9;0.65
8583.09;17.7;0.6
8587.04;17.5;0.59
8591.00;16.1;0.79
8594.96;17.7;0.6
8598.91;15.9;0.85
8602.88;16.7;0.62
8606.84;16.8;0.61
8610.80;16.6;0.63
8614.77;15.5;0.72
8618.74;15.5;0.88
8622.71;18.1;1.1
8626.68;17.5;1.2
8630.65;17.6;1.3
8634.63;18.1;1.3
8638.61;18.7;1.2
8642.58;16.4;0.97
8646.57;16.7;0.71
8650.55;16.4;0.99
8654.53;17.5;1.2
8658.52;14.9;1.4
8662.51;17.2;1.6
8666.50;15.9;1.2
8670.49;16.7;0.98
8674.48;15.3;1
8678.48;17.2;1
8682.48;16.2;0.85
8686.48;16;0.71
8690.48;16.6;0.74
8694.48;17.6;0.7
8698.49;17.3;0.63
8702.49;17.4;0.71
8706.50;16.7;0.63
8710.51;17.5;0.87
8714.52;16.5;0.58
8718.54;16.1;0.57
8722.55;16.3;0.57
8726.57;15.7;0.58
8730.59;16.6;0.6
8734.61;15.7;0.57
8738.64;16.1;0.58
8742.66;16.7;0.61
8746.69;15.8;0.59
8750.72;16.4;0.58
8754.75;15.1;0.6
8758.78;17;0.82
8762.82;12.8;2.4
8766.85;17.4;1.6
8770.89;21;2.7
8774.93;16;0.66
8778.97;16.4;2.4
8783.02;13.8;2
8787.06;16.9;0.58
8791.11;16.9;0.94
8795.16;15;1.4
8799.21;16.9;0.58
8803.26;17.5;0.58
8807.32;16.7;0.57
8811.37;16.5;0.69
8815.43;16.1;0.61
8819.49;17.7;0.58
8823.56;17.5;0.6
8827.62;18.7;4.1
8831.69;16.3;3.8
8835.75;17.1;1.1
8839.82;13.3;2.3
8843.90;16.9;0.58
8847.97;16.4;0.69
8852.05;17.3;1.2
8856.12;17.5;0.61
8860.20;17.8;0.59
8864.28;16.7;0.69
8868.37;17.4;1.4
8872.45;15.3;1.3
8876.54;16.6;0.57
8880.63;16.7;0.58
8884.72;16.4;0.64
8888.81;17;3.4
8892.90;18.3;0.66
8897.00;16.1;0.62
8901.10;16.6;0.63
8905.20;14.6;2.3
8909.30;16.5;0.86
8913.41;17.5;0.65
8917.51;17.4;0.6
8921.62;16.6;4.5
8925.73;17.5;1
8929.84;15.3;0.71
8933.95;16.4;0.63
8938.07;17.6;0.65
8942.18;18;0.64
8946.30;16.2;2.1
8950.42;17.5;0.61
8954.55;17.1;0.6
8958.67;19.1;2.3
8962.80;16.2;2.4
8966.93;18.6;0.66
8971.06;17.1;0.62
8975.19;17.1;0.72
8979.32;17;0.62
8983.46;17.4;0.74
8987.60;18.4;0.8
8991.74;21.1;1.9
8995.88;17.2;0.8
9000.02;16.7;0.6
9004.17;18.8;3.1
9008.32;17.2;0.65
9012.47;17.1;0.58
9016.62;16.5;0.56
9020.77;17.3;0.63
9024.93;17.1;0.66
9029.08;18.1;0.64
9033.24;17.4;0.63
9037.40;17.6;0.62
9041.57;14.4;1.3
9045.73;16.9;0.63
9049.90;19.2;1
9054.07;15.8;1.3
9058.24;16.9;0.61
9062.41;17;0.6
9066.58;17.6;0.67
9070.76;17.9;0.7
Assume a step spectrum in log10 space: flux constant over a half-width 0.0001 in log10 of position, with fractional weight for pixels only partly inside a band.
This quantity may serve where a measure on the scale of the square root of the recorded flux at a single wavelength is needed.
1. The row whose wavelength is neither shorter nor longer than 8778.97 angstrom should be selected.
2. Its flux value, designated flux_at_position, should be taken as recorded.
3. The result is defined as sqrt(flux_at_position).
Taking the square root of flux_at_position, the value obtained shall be 4.05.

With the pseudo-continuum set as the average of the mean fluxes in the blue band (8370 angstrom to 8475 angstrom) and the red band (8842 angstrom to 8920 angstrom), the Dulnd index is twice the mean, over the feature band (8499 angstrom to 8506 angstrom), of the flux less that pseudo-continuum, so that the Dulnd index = 1.2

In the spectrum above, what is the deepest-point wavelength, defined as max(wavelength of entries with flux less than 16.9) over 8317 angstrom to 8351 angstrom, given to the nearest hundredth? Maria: 8349.18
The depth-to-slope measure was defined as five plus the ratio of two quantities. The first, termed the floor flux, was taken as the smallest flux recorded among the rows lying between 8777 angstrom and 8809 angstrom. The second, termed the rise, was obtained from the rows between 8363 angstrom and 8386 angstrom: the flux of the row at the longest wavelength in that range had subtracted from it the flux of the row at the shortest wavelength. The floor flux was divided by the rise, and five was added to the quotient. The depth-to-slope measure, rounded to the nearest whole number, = 20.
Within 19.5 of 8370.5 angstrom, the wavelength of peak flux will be 8383.85 angstrom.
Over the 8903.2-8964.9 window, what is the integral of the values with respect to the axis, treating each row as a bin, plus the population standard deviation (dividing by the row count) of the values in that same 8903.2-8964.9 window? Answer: 1044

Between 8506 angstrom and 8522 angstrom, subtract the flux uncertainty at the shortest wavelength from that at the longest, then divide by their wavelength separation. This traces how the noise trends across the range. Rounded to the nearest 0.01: -0.10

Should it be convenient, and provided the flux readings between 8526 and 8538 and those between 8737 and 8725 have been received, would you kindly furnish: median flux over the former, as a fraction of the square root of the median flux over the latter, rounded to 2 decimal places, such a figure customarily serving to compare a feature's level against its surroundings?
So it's 4.34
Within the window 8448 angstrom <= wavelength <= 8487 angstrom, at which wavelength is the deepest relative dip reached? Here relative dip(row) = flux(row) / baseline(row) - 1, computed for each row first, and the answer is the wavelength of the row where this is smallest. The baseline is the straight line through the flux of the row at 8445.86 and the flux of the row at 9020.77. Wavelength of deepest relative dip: 8469.22 angstrom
